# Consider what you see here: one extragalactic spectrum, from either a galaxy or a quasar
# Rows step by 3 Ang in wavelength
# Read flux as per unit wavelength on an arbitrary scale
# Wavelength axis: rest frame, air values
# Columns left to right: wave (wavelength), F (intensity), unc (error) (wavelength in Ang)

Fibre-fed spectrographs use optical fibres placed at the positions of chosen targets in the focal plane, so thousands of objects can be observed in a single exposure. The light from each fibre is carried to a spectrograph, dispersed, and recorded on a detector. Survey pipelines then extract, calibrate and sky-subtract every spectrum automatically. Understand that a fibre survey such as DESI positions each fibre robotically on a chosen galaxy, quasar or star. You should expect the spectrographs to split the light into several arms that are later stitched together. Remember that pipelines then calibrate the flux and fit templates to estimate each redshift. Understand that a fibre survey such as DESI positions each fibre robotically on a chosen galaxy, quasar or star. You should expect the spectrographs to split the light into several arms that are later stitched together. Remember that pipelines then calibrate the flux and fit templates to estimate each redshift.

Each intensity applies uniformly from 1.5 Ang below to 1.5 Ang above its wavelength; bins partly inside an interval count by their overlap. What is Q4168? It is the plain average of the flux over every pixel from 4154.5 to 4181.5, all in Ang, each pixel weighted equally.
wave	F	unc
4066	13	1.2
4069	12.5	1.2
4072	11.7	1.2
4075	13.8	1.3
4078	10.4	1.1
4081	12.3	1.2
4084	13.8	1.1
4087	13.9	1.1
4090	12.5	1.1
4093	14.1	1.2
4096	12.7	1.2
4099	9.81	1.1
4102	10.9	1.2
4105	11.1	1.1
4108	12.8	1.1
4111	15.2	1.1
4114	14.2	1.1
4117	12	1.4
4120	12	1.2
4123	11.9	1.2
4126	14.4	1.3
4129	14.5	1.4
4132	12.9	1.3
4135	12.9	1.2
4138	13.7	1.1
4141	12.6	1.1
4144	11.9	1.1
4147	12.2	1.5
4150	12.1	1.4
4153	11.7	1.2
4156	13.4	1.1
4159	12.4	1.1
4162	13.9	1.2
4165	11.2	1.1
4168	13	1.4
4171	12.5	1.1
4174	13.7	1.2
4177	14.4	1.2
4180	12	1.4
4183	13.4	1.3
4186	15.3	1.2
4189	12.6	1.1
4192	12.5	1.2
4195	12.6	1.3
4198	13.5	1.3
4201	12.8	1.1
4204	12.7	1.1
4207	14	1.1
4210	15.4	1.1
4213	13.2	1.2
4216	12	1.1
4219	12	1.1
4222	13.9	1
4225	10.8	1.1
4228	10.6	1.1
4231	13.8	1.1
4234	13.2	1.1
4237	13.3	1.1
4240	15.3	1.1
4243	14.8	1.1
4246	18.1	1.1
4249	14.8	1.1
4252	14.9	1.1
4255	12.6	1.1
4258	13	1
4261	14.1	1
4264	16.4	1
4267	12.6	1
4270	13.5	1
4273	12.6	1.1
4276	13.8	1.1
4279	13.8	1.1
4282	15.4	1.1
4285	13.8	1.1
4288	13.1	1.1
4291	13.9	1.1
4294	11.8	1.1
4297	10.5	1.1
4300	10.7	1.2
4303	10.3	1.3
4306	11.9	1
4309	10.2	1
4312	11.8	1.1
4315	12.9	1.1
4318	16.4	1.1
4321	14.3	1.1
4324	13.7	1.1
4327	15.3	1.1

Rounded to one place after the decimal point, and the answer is 12.9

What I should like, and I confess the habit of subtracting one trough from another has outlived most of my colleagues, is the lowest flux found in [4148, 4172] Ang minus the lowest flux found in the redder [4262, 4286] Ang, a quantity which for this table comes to -1.4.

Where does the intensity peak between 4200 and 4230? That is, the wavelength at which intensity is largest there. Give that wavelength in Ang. 4210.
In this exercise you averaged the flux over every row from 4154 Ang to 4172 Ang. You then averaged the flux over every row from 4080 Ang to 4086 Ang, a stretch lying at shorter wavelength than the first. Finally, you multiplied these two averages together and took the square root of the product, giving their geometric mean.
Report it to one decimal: 12.9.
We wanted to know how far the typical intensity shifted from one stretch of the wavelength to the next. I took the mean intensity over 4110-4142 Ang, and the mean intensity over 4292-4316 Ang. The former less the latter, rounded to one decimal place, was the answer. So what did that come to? 2.0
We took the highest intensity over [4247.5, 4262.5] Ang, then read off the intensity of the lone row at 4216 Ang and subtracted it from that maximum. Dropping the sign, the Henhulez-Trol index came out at 2.9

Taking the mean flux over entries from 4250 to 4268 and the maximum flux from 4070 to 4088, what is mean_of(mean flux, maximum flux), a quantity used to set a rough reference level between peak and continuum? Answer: 13.9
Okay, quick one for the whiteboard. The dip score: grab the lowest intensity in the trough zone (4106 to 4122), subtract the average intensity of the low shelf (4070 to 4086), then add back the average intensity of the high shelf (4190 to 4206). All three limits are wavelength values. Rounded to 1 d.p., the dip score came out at 12.4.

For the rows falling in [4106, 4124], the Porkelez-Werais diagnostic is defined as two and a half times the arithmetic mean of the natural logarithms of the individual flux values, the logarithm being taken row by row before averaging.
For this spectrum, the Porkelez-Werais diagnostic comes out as 6.40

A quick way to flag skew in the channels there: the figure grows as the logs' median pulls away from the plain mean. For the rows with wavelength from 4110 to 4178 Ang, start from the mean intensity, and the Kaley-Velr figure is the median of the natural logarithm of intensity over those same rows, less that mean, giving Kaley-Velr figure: -10.4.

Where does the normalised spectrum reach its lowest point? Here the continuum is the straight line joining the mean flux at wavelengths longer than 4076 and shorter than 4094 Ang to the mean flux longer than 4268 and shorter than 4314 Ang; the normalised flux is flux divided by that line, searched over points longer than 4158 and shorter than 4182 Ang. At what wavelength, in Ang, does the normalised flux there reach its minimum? 4165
